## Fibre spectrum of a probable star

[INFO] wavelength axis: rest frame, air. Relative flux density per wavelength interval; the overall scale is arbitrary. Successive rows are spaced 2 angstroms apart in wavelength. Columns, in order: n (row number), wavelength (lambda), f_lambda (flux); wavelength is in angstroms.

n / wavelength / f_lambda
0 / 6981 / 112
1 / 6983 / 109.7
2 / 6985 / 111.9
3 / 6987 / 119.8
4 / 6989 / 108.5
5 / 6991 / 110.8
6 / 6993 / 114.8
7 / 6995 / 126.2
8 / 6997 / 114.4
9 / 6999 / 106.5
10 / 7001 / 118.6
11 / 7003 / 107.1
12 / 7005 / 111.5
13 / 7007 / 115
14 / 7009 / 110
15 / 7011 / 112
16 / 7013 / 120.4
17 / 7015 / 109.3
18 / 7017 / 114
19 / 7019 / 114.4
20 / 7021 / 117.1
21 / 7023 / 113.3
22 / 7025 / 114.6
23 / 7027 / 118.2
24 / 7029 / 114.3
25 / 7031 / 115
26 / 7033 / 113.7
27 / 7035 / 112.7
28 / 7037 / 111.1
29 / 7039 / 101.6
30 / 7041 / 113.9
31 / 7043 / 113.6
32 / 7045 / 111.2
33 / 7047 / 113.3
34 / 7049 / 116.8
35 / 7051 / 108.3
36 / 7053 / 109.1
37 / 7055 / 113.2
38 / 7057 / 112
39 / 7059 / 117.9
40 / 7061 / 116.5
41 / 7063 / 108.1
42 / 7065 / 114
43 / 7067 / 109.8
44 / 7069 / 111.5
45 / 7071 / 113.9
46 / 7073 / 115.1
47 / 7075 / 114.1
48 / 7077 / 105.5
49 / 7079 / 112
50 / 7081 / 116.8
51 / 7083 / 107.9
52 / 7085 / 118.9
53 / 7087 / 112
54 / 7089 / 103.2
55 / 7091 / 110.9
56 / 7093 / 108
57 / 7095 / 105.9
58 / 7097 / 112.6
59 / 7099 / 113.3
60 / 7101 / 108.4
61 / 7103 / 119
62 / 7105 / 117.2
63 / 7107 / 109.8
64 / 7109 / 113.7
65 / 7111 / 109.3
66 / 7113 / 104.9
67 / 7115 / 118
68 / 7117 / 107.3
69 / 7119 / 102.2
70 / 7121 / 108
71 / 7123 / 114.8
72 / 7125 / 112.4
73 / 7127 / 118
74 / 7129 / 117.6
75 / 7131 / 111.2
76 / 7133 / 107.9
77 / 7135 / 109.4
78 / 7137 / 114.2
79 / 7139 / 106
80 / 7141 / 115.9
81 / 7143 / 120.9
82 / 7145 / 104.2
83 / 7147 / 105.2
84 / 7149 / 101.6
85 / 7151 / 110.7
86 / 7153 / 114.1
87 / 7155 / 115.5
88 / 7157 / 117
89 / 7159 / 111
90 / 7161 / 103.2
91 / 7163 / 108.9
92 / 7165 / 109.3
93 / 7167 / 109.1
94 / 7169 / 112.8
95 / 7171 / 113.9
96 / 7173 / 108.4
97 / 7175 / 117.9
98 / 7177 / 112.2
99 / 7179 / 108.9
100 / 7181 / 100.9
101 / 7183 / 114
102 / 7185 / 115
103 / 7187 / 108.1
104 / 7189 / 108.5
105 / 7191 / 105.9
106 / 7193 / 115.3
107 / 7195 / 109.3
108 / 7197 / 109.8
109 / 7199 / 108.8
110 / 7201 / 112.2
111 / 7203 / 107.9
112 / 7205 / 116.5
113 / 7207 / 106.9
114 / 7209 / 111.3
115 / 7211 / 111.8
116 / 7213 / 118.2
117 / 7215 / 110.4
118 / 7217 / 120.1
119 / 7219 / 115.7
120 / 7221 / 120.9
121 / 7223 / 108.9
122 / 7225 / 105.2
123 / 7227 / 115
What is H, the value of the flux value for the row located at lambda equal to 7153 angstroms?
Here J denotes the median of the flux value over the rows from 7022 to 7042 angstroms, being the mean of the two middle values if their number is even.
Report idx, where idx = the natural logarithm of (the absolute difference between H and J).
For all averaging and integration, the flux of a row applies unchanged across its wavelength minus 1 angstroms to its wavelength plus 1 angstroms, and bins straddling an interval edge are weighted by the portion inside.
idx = -1.2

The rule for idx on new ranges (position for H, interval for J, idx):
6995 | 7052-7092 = 2.7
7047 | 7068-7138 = 0.3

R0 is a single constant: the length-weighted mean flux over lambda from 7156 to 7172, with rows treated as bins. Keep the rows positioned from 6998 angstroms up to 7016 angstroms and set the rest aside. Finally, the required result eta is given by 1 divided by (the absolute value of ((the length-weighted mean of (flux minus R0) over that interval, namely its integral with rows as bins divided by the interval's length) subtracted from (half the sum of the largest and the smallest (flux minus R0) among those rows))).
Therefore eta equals 0.8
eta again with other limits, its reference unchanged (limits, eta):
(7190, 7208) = 1.1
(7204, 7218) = 10.0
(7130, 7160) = 3.8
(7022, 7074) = 0.3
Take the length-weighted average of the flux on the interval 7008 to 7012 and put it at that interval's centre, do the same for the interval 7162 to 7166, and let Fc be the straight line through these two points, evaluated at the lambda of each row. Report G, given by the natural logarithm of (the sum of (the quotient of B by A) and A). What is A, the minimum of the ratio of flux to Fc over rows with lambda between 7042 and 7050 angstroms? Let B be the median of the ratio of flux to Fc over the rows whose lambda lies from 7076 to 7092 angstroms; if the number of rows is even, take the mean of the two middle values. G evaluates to 0.699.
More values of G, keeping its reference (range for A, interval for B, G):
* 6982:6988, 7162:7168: 0.693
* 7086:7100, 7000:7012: 0.699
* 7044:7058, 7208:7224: 0.718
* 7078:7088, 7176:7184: 0.701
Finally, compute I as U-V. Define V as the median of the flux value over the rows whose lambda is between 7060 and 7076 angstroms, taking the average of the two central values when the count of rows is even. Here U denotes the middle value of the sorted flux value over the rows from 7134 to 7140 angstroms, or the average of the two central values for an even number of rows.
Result -5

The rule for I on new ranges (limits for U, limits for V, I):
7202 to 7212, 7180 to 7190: 3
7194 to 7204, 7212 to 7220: -8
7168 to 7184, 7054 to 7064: -1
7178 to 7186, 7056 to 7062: -5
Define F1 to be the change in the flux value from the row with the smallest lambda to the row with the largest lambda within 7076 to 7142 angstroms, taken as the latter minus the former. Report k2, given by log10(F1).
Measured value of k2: 1.0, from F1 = 10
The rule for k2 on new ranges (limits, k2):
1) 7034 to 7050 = 0.6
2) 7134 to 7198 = -0.4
